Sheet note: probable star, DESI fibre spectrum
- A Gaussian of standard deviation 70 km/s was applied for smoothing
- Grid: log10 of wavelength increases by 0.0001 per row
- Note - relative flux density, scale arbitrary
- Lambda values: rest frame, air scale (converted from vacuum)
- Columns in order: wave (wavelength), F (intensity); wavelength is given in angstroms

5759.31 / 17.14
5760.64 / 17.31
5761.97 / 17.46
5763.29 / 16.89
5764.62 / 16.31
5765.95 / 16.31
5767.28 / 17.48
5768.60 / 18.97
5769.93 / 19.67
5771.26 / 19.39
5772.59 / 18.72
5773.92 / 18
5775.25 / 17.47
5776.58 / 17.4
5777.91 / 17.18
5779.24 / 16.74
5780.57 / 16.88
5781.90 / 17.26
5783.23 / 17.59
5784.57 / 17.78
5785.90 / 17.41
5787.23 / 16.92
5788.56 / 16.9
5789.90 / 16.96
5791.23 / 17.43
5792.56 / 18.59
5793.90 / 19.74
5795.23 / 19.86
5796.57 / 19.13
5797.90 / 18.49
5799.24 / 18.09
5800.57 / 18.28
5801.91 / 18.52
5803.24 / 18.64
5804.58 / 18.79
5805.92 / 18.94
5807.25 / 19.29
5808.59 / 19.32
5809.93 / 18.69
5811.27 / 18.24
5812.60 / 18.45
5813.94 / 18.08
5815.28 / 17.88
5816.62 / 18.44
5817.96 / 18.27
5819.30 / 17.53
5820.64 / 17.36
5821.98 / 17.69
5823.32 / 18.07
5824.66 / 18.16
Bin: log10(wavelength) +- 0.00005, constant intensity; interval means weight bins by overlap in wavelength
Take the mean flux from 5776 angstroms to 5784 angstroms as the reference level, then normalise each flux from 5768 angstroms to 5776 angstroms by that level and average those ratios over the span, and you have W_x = 1.09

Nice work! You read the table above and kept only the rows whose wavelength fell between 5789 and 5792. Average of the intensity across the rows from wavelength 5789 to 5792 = 17.2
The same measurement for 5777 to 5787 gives 17.3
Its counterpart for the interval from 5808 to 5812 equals 18.8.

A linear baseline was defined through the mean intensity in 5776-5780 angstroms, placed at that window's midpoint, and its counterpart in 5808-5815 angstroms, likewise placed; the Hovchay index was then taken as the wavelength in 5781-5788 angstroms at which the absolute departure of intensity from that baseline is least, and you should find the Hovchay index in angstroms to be 5781.90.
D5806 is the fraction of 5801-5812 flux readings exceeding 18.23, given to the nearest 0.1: 1.0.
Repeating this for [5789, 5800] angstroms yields 0.6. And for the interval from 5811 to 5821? 0.5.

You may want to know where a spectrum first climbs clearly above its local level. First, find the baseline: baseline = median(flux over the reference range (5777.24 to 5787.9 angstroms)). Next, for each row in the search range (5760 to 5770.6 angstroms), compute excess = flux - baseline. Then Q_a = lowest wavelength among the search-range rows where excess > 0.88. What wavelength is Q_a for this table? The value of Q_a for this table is 5768.60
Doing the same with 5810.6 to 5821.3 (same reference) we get 5811.27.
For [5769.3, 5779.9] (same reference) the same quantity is 5769.93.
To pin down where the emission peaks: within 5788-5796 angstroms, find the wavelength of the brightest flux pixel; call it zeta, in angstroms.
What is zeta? 5795.23 angstroms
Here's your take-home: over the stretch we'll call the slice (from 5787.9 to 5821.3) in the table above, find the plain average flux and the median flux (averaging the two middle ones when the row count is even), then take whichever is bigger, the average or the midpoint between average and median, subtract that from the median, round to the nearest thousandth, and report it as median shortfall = 0.027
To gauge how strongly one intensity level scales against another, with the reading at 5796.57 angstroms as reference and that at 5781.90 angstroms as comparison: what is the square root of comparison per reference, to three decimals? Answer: 0.950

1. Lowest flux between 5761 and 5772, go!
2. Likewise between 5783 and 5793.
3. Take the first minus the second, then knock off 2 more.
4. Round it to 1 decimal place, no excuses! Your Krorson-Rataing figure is -2.6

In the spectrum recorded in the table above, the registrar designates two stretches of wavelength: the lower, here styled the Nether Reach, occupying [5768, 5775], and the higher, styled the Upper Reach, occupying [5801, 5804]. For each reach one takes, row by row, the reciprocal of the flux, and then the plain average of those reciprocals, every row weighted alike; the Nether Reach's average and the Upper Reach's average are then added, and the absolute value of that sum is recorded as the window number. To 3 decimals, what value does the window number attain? 0.107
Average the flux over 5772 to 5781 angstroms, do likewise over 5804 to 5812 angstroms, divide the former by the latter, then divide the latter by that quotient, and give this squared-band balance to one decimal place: 20.4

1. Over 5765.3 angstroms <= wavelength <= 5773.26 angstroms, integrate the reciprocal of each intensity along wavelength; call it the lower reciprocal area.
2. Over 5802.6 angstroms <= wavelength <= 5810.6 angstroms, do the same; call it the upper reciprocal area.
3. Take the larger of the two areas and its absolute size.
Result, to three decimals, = 0.434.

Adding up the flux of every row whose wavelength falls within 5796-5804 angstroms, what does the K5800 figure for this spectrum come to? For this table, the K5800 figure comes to 111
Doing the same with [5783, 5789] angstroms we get 87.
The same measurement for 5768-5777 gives 130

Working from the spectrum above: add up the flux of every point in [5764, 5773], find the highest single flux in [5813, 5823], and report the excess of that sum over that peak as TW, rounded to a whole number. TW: 108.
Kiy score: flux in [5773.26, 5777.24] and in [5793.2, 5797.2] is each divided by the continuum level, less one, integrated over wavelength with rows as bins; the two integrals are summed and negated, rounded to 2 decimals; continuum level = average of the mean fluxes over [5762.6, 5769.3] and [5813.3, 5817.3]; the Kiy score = -0.42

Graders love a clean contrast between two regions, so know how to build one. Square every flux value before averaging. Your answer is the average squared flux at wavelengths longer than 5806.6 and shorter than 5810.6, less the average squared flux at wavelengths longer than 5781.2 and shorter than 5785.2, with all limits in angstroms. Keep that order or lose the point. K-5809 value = 57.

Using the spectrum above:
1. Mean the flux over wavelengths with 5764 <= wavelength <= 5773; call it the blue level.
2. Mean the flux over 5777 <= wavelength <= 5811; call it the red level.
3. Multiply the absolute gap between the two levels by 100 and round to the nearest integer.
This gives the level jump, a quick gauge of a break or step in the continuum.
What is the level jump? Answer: 2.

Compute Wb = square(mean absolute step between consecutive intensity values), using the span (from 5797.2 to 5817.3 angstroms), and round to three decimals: 0.084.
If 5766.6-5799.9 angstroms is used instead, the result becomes 0.241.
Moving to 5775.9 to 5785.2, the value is 0.080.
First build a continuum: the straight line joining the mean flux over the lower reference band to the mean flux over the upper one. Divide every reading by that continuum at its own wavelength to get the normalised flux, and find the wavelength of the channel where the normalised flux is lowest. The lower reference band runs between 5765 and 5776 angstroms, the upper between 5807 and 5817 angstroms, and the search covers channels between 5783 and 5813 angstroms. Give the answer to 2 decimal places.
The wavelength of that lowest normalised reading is 5788.56 angstroms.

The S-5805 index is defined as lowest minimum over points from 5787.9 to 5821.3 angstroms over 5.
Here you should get 3.38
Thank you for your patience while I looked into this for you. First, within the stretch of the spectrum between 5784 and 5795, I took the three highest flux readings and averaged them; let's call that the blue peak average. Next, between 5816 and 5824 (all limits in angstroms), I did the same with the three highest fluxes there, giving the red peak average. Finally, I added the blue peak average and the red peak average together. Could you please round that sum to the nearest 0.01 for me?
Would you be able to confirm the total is 36.96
